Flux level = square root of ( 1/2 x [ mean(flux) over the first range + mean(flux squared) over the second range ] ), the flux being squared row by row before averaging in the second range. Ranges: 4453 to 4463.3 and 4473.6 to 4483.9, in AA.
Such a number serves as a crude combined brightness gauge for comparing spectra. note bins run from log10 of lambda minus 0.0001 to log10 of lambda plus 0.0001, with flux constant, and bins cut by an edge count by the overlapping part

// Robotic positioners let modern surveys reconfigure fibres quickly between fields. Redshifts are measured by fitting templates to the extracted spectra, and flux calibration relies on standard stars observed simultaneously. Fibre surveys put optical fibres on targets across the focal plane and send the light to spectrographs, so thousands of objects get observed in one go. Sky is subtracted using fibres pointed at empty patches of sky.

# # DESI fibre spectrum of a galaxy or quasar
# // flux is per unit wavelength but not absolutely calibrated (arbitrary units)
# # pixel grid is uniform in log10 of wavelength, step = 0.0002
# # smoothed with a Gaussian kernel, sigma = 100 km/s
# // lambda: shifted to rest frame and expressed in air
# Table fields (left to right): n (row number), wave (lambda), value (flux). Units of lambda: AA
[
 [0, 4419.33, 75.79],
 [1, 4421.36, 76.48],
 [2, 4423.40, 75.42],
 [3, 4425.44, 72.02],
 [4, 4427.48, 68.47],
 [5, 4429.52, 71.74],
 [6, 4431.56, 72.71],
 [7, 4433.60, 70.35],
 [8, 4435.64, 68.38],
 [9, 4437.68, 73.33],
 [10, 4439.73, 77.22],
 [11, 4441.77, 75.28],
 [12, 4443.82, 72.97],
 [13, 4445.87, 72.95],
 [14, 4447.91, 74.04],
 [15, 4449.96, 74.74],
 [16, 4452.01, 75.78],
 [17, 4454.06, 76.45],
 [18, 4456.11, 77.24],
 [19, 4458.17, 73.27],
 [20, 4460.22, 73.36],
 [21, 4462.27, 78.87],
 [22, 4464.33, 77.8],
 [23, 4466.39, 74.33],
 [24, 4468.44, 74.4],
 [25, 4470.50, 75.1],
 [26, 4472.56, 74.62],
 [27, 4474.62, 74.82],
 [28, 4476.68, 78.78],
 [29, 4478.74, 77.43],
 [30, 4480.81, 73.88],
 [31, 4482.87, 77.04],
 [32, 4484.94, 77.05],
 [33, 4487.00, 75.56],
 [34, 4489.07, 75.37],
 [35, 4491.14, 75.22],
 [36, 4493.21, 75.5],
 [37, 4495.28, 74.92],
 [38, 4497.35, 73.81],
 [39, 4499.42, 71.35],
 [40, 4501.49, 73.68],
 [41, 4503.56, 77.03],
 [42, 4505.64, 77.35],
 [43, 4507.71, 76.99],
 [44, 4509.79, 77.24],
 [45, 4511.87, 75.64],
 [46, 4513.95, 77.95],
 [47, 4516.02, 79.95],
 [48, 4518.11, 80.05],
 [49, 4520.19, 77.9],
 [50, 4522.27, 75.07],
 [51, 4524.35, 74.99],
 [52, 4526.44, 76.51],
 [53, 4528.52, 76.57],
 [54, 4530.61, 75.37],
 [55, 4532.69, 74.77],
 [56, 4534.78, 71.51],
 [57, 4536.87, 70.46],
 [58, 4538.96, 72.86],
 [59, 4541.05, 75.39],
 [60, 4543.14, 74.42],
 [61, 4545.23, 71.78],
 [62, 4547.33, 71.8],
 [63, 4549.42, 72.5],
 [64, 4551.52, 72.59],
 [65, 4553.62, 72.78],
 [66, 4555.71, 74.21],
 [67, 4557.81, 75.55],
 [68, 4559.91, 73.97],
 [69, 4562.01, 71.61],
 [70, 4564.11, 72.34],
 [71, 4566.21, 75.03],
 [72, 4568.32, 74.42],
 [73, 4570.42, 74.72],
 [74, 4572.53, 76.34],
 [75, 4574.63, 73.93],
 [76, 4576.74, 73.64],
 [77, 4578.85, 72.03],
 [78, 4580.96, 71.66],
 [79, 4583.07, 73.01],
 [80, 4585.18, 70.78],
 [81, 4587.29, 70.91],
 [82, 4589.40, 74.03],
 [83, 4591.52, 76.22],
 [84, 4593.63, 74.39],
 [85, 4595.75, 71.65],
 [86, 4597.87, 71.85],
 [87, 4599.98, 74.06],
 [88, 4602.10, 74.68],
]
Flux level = 54.4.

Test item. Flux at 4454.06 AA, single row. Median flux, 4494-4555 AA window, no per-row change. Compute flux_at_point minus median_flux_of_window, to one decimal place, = 1.5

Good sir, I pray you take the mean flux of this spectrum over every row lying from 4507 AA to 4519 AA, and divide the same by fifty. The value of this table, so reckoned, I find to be 1.56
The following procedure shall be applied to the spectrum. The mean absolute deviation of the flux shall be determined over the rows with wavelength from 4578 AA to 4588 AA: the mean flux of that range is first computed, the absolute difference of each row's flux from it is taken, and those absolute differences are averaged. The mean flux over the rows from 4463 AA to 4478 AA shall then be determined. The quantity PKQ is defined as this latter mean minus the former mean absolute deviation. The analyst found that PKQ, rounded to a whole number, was 75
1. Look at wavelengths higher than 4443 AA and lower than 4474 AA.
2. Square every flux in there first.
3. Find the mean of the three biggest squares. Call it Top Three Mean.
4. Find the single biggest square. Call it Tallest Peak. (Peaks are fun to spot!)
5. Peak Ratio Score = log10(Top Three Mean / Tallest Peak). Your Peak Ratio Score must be -0.010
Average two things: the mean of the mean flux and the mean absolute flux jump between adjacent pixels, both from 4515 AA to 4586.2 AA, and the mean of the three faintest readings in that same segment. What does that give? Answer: 54.3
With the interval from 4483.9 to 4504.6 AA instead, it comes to 55.5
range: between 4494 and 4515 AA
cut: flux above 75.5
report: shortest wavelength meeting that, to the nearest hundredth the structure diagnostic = 4503.56 AA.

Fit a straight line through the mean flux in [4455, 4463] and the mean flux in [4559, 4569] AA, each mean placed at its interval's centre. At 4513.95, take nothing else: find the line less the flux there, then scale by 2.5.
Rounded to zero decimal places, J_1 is -9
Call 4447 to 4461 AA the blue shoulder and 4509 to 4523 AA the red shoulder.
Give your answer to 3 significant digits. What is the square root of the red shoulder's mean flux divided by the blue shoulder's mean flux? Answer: 1.02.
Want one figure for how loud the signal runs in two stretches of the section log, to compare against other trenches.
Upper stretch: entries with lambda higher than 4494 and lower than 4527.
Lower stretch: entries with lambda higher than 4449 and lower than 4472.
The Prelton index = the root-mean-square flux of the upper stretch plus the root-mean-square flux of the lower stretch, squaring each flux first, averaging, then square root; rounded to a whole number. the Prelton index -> 152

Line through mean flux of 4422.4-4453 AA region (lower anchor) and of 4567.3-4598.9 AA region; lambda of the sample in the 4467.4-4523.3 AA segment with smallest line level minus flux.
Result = 4518.11 AA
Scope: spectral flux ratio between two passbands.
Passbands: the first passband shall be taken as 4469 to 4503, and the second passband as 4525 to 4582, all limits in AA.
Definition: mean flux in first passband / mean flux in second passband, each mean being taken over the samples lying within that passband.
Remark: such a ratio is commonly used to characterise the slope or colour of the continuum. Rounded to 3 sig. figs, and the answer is 1.02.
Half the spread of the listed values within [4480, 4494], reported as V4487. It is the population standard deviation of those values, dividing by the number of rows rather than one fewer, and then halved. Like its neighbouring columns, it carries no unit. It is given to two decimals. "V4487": 0.51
